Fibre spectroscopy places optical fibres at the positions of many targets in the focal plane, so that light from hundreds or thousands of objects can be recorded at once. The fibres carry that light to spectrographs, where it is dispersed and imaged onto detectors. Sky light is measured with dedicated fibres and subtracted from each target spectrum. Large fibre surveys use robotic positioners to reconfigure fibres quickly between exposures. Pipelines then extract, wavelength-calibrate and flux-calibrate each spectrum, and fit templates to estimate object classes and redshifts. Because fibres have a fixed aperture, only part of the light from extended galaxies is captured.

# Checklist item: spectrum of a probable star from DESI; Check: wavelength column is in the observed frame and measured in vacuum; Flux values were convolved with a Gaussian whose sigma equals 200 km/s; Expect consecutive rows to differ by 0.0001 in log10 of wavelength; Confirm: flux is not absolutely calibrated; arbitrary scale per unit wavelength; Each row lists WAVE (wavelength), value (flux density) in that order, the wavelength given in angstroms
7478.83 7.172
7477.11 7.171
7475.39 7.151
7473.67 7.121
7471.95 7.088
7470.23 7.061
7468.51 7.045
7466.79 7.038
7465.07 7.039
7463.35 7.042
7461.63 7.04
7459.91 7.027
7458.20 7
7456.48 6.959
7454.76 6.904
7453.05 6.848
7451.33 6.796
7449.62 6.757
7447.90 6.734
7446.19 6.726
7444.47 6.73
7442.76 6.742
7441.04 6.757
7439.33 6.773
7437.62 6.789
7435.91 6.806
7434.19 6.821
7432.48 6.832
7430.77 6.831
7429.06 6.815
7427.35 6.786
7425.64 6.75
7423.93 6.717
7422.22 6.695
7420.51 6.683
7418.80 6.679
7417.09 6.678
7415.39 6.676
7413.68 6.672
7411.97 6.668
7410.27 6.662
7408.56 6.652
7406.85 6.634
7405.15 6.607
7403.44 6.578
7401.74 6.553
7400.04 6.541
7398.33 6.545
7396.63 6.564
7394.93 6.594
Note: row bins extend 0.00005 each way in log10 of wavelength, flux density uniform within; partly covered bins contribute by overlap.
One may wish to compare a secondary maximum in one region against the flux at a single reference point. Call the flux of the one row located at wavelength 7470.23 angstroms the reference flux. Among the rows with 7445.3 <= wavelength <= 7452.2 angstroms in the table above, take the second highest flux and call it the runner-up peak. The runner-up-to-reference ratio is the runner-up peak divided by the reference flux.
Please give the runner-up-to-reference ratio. 0.96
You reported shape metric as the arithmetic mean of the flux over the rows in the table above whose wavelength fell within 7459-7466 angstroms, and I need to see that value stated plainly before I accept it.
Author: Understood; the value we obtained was 7.04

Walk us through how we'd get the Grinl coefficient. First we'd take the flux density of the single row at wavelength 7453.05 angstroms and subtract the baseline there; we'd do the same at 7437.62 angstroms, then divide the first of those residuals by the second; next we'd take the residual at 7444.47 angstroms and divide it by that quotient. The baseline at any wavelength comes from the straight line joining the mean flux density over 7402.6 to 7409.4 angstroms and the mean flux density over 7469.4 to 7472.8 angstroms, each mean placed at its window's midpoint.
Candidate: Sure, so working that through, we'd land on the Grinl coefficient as -0.08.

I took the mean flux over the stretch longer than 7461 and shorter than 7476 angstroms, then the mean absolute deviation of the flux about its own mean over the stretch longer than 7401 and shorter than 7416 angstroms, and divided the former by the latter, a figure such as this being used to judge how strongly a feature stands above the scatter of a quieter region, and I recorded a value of 196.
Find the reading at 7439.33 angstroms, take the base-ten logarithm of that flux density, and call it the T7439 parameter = 0.8308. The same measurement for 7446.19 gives 0.8278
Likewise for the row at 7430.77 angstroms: 0.8345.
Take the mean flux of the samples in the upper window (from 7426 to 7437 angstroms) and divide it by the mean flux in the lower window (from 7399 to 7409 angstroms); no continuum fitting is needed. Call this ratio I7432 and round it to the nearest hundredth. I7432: 1.03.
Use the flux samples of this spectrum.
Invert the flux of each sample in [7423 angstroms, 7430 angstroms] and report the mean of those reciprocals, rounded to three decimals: 0.148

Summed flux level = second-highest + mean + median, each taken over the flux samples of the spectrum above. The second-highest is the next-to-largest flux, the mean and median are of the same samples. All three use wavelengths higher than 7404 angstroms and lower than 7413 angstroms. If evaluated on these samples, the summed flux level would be 20.0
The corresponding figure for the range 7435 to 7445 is 20.3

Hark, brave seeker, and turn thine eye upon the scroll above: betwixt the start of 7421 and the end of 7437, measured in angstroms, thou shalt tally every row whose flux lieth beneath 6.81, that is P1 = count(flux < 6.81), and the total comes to 5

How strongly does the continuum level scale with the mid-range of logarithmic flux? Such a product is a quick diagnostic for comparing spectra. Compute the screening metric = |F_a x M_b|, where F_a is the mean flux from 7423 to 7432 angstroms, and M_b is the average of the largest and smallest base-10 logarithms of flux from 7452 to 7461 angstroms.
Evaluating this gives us 5.70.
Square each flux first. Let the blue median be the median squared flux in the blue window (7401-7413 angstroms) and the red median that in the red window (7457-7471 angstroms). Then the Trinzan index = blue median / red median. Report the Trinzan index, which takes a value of 0.888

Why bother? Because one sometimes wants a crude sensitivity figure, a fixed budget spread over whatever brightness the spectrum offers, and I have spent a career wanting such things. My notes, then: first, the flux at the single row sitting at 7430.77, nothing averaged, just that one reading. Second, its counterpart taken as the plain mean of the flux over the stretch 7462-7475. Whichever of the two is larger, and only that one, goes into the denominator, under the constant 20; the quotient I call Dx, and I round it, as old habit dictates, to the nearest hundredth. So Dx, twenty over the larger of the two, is 2.83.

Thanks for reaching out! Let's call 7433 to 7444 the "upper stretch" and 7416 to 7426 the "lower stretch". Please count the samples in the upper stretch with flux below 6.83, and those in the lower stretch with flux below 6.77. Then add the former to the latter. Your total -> 12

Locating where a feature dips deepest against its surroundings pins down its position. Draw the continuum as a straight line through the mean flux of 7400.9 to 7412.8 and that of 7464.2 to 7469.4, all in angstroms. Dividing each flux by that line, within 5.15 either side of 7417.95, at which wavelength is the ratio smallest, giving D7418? 7420.51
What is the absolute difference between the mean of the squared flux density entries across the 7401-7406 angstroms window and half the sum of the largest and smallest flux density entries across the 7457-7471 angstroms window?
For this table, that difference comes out 36.3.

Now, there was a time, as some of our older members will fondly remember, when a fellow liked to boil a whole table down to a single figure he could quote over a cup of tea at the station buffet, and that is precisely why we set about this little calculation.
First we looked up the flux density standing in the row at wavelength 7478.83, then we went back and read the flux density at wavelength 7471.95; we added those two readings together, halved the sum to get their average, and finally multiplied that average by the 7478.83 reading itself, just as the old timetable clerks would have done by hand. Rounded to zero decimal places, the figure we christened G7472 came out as 51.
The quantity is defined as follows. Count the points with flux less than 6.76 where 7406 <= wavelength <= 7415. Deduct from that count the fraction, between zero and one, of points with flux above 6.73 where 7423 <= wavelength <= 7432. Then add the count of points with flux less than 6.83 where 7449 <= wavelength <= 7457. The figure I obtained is 6.2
